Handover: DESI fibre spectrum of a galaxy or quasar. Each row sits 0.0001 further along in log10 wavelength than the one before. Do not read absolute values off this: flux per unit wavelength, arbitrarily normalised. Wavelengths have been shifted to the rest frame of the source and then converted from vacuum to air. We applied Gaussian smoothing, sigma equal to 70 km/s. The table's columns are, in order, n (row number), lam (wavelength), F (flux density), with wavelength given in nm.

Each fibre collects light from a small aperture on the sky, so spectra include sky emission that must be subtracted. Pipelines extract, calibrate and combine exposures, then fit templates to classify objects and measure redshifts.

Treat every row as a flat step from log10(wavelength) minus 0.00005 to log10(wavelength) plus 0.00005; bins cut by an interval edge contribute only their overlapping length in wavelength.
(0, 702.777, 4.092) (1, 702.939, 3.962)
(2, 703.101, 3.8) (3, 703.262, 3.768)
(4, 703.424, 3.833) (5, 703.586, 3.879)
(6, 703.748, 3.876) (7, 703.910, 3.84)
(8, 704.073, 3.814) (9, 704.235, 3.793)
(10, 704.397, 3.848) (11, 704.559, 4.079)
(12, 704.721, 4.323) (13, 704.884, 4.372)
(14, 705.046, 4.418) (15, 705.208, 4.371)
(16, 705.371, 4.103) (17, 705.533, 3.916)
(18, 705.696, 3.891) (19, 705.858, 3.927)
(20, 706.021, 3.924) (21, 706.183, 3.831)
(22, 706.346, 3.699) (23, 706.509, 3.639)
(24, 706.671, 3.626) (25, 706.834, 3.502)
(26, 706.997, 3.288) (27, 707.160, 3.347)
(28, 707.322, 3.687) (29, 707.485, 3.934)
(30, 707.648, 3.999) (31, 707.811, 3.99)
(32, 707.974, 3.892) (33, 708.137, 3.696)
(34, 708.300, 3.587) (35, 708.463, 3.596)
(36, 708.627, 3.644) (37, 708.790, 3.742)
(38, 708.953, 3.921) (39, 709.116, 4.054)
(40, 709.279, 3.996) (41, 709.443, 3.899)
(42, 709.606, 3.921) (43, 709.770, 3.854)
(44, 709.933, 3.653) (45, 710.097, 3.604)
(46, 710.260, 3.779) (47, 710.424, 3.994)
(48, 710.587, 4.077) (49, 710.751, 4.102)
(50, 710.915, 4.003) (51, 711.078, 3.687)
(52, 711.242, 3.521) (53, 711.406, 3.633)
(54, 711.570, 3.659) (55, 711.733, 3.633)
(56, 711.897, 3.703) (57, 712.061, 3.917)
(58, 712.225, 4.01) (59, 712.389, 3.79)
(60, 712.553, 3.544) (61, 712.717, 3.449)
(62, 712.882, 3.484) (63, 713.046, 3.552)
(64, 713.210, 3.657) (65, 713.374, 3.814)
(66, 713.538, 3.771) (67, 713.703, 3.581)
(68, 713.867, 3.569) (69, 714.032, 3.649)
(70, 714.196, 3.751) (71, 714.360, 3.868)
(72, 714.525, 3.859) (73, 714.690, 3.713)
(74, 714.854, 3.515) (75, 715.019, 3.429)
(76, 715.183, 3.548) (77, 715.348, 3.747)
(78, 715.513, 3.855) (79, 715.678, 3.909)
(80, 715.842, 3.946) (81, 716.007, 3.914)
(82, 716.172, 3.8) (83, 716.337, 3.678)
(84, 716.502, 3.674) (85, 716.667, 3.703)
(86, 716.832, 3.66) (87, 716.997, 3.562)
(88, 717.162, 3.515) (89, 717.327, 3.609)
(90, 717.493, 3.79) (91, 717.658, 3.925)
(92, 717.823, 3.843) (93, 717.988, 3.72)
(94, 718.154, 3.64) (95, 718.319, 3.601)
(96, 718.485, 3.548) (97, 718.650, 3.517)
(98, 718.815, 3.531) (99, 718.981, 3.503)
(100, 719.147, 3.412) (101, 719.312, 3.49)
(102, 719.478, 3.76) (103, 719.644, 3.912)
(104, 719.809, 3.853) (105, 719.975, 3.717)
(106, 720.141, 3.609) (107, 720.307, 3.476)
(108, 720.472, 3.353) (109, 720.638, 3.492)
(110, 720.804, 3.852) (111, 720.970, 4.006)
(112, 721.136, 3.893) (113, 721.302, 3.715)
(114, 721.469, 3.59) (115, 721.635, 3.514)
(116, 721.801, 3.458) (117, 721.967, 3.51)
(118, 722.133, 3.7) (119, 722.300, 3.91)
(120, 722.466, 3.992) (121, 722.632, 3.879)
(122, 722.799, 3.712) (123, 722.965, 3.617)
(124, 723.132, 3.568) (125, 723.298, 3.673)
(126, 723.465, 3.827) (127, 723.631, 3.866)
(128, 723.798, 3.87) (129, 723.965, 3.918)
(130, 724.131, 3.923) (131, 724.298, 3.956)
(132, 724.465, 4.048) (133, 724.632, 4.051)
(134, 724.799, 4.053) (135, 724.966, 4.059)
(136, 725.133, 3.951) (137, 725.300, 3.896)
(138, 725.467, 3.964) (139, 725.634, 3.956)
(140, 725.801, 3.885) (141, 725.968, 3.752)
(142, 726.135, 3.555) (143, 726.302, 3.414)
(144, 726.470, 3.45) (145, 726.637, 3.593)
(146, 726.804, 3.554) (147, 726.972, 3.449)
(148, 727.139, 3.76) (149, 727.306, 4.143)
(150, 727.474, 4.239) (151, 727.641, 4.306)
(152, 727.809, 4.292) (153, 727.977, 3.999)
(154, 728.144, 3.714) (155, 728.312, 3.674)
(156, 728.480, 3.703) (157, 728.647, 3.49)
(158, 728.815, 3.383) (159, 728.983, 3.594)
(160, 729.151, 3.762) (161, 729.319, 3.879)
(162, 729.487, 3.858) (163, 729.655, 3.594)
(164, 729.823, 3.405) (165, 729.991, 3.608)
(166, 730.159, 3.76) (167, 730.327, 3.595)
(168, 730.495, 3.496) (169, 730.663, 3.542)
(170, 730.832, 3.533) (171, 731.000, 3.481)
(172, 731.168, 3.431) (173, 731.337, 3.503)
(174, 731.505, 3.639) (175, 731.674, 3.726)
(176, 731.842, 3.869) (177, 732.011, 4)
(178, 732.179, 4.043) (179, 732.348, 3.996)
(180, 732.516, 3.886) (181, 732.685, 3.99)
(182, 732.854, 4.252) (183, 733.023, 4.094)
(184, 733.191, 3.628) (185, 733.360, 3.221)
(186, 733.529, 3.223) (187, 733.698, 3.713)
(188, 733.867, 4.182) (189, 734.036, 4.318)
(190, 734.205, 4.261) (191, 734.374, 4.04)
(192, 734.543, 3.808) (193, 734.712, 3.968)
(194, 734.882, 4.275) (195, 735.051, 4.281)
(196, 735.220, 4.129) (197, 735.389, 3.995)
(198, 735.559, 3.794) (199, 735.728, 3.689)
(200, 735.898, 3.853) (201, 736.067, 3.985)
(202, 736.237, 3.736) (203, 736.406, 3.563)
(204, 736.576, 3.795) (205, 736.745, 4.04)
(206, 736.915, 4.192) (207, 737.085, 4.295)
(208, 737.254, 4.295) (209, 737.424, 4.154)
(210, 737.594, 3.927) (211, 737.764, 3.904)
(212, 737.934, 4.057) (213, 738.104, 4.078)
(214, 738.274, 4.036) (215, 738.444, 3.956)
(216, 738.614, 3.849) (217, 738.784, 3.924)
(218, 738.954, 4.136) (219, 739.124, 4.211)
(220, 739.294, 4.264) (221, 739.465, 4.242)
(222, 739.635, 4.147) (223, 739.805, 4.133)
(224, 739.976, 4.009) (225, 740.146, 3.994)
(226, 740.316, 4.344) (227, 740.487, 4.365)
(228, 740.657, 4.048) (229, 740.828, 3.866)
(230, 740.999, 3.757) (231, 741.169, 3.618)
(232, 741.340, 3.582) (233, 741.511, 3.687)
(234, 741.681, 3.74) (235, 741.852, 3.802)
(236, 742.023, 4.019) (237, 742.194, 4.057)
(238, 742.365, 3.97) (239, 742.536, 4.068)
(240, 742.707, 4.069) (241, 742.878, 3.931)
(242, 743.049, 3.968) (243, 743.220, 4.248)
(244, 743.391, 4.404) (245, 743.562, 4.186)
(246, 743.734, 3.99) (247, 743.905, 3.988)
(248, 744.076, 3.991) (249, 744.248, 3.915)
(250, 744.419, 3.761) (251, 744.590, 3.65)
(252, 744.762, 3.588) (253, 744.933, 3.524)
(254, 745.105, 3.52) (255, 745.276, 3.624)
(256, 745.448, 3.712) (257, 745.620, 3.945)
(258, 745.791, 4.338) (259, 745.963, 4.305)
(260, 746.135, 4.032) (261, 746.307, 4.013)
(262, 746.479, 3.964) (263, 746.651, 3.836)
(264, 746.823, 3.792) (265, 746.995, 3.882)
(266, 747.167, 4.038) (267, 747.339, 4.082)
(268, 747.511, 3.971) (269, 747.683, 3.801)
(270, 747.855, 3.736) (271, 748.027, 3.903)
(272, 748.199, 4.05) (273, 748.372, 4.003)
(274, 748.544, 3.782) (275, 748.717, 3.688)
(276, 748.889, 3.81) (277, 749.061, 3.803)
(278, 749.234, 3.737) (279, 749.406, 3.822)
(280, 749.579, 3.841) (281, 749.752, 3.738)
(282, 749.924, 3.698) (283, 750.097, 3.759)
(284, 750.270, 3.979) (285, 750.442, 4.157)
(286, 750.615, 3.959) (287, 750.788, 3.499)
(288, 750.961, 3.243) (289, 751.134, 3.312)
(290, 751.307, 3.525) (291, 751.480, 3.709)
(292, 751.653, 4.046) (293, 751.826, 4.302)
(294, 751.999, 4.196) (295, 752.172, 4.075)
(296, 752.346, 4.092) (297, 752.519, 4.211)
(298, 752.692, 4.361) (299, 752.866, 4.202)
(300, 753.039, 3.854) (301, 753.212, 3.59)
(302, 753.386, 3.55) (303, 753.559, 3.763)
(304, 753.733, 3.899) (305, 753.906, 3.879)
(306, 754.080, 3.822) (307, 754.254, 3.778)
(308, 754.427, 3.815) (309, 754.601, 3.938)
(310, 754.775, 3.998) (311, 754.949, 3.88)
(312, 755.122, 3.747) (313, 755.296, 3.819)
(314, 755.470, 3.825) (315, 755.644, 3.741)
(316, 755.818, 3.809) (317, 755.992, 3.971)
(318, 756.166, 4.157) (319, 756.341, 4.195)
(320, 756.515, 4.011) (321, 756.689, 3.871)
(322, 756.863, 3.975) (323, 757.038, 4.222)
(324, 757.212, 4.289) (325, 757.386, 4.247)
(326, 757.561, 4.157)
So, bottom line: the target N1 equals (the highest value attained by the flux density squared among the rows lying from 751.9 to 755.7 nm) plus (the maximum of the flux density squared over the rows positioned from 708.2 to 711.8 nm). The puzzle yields 35.8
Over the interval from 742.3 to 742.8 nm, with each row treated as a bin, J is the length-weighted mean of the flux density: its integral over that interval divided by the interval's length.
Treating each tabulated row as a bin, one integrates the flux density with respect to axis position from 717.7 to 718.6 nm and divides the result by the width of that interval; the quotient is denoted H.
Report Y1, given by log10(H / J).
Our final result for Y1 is -0.04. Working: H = 3.68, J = 4.0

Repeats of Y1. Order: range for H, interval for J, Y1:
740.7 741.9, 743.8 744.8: -0.01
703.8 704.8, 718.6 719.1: 0.05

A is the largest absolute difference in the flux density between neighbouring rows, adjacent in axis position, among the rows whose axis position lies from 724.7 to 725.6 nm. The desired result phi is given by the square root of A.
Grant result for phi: 0.33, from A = 0.11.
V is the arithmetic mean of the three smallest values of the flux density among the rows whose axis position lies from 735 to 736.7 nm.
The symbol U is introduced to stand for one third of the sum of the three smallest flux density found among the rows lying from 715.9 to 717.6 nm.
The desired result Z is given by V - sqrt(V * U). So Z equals 0.05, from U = 3.56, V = 3.66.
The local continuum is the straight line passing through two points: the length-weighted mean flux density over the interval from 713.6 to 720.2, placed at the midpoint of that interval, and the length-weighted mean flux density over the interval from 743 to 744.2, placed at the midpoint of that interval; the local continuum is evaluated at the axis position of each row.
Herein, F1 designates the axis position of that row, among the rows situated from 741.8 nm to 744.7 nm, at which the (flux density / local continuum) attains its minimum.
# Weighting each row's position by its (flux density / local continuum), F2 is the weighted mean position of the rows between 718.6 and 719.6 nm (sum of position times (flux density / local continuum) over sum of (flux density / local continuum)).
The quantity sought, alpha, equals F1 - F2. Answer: 25.52 nm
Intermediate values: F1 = 744.590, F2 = 719.07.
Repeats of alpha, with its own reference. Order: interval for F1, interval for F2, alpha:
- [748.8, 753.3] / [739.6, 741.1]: 10.65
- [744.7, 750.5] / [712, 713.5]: 32.40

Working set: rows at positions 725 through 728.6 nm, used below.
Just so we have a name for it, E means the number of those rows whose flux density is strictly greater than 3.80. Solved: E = 10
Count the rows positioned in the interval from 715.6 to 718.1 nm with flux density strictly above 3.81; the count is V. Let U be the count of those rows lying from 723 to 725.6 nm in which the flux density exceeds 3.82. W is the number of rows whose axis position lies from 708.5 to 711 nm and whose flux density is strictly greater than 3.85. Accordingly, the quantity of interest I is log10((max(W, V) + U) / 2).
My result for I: 1.06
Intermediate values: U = 13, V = 5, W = 10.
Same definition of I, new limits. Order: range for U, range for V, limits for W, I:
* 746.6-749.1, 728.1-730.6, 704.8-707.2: 0.90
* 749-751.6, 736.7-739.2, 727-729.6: 1.00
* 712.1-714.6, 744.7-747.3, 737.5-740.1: 0.93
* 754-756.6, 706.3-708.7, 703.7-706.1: 1.00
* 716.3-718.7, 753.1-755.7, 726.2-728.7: 0.74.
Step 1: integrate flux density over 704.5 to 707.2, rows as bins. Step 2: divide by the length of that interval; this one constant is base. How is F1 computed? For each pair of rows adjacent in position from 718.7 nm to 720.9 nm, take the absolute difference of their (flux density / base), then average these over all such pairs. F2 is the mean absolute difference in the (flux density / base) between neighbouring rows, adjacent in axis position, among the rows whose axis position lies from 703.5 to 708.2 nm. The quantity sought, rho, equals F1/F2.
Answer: 1.34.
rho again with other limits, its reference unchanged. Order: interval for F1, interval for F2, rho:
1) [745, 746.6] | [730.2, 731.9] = 1.93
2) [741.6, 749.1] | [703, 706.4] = 1.36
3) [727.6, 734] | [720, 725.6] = 1.61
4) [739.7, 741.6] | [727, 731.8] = 1.06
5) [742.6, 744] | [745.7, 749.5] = 1.44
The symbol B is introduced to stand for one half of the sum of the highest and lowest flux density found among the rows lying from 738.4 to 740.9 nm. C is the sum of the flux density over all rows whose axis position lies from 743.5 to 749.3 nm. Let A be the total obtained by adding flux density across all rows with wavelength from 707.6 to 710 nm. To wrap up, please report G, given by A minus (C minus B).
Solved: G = -70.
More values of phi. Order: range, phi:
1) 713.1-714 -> 0.44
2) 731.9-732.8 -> 0.33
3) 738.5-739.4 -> 0.46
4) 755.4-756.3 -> 0.43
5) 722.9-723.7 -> 0.39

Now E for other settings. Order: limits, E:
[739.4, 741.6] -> 9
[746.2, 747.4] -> 6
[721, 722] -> 1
